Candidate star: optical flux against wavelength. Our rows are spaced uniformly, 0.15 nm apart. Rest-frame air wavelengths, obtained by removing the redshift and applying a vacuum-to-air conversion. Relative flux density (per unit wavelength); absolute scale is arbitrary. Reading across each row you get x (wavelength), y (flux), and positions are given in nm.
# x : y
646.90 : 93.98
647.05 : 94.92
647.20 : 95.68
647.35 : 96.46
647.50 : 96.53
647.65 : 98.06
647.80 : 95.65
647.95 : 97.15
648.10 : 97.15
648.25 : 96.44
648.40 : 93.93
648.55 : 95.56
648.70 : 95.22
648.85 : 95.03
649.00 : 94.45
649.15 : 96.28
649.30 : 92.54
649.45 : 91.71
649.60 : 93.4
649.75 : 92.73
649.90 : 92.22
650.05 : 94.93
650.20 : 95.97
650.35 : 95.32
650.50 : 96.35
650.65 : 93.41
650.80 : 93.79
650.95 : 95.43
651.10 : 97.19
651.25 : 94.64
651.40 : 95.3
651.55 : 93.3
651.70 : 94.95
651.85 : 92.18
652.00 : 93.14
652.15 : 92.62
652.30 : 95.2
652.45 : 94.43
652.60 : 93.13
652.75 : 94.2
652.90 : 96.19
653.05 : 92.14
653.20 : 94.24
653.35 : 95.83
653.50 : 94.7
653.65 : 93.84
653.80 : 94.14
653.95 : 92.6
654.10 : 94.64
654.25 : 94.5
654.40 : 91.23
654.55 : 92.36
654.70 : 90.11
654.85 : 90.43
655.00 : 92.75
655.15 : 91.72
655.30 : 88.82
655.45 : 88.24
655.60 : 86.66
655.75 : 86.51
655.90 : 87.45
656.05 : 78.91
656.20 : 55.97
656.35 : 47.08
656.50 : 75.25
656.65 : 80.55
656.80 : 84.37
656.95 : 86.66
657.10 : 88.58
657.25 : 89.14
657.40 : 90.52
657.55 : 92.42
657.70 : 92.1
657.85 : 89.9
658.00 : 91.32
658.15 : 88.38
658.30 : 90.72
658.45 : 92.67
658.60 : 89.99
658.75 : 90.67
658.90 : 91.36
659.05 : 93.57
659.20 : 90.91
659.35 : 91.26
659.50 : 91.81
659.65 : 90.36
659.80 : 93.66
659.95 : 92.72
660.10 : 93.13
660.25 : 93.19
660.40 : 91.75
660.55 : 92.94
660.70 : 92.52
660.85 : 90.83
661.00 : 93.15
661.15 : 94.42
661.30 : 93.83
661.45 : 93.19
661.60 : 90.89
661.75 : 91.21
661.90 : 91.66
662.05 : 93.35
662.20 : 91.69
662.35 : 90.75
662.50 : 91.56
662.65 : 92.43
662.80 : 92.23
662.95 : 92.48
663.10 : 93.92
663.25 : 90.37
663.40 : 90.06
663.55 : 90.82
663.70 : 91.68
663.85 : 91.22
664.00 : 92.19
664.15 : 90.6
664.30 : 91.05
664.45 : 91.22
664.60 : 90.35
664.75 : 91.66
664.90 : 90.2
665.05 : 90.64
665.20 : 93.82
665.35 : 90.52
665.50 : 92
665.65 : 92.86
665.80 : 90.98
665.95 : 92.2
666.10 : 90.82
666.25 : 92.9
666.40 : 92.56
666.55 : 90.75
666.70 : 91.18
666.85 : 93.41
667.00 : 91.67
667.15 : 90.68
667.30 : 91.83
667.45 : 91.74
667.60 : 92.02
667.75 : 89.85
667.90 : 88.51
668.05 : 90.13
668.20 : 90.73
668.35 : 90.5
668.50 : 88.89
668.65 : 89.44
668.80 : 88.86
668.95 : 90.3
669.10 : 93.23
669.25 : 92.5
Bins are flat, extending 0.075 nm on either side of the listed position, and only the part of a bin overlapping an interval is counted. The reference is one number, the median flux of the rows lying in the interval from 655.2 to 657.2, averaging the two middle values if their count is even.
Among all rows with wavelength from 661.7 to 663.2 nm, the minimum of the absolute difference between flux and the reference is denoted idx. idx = 4.2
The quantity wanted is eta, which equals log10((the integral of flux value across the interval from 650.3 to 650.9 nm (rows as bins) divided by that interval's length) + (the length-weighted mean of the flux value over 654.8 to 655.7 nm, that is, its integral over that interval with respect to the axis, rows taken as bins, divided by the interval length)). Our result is 2.27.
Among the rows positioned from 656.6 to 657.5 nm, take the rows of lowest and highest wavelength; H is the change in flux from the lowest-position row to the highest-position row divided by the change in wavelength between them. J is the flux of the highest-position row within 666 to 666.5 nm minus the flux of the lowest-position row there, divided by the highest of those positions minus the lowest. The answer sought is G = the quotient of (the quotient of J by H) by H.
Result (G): 0.0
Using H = 13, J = 6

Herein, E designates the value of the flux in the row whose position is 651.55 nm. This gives 93.3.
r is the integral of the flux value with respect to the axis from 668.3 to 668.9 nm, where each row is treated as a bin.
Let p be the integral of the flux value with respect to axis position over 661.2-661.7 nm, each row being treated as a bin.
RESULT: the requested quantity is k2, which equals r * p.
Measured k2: 2485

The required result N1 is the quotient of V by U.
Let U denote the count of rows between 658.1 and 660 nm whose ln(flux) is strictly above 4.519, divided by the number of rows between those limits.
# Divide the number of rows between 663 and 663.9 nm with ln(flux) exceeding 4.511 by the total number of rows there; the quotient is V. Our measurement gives 1.3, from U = 0.385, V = 0.50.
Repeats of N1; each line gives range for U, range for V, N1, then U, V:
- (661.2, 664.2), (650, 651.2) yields 2.5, 0.400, 1.00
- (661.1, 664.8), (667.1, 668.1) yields 1.2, 0.360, 0.43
